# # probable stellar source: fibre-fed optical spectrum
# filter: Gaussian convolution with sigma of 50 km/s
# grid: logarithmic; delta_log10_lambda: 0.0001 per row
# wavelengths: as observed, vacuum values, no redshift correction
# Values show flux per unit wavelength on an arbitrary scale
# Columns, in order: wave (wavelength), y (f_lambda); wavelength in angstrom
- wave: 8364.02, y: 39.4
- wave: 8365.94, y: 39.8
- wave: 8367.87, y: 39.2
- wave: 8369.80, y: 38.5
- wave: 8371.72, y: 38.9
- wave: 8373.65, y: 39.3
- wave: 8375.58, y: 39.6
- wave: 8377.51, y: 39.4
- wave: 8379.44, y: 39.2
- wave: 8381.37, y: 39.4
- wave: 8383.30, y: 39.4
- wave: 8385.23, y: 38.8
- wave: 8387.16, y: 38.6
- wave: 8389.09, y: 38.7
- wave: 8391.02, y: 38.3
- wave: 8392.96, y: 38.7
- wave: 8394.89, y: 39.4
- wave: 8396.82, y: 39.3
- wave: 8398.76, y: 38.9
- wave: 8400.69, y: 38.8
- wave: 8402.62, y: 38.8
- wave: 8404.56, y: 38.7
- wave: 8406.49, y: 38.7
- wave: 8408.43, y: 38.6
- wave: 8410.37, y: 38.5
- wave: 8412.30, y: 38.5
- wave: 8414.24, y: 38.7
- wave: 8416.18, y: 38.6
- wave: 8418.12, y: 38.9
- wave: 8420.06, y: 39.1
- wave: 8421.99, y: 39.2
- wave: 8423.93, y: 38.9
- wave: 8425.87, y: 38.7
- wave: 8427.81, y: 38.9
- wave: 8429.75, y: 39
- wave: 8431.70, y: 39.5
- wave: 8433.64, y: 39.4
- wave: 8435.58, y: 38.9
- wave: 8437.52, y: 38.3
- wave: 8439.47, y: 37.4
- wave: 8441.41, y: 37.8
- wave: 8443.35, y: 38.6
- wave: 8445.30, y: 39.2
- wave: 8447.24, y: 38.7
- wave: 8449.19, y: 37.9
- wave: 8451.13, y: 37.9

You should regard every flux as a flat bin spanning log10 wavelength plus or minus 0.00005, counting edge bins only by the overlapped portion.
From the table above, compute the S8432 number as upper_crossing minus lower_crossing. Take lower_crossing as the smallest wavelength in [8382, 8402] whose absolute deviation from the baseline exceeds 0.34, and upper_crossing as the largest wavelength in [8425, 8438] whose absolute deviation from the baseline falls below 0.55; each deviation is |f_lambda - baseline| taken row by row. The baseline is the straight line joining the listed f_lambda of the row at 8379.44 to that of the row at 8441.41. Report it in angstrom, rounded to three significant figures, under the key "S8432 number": 50.4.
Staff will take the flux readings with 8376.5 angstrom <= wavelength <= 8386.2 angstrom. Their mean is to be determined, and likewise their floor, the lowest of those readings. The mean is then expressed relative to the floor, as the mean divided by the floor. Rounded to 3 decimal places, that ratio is 1.011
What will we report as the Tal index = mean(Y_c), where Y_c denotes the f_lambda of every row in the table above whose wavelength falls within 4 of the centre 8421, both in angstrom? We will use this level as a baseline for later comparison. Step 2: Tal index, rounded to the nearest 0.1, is 39.0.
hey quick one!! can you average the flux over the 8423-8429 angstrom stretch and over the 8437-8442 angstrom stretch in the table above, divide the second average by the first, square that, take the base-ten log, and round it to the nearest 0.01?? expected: -0.02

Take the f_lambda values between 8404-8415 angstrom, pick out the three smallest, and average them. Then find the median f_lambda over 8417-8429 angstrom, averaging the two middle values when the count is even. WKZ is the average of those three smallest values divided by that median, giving 0.991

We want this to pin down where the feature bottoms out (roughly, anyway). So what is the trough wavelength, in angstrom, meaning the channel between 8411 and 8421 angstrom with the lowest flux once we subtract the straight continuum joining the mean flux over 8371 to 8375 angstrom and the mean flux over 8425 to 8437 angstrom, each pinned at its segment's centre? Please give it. 8412.30 angstrom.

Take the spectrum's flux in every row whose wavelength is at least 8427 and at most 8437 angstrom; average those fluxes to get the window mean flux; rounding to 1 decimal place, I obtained 39.1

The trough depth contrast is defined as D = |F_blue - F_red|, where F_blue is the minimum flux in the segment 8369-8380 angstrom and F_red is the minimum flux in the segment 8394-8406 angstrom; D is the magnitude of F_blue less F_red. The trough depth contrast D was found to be 0.2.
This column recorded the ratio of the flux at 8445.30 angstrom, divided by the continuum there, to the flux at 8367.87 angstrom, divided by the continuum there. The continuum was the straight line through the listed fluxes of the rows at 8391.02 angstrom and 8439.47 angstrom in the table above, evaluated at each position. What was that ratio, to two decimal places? 1.04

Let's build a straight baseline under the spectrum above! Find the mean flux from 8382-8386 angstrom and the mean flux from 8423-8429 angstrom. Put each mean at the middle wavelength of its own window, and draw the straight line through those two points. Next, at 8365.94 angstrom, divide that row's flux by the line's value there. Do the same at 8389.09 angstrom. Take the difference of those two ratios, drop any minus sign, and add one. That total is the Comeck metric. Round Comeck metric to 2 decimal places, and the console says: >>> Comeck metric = 1.02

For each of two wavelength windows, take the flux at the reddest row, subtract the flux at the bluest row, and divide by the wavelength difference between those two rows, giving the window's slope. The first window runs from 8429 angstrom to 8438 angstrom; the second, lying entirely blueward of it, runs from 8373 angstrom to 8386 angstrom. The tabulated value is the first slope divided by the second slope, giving 2.1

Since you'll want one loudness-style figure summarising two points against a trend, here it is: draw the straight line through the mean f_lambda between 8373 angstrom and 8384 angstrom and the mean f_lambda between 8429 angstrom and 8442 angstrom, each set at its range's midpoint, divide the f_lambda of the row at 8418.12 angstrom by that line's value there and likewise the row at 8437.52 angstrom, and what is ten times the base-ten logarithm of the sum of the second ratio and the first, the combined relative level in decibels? 3.00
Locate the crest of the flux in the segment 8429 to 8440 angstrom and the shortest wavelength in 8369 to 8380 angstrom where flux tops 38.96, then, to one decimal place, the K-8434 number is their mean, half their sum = 8402.7 angstrom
